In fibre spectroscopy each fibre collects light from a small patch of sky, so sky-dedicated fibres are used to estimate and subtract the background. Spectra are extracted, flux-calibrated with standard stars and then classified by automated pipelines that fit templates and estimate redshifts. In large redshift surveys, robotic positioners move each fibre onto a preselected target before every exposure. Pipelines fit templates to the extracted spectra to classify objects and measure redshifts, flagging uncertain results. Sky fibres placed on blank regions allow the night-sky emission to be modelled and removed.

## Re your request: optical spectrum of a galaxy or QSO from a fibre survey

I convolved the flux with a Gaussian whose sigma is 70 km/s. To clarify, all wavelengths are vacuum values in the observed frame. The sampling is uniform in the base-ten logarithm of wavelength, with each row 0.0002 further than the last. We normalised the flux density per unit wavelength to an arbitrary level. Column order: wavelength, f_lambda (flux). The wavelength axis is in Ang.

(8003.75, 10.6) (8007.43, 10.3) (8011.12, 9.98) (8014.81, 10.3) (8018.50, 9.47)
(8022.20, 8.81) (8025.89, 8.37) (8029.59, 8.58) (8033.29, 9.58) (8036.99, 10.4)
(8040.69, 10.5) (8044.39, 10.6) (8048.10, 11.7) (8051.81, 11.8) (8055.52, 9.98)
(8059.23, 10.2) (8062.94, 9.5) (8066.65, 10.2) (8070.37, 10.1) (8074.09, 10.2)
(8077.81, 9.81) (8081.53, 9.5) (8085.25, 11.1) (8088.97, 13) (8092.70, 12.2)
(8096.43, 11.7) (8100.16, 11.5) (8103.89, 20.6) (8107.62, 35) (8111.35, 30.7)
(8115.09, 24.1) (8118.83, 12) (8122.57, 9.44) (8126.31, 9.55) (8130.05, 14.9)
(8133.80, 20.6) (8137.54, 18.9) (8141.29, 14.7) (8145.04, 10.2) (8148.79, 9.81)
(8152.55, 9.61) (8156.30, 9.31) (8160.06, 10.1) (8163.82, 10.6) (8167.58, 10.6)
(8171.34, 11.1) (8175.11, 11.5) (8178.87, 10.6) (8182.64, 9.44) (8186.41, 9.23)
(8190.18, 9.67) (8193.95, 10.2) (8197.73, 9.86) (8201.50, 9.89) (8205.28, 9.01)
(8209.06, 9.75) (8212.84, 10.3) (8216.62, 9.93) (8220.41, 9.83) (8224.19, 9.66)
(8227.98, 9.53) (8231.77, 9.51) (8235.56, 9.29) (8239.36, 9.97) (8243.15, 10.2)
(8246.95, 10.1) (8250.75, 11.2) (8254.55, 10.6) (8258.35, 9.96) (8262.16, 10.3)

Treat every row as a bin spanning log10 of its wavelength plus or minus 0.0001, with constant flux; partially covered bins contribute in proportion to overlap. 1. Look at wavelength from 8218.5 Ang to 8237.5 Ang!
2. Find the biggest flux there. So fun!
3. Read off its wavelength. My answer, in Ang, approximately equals 8220.41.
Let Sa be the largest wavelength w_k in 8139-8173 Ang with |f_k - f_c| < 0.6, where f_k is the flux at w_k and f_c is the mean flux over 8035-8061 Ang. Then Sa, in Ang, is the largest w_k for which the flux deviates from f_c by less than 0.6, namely 8171.34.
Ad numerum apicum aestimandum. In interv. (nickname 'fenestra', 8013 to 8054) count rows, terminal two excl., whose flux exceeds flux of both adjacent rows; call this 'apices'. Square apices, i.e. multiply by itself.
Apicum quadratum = 0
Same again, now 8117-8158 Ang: 1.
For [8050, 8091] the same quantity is 9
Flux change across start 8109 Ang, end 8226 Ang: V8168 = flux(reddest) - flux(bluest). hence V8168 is -21.0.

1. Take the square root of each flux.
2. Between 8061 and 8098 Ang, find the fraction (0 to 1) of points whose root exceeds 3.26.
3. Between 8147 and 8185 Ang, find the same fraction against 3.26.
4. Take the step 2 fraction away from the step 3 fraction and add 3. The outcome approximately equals 2.80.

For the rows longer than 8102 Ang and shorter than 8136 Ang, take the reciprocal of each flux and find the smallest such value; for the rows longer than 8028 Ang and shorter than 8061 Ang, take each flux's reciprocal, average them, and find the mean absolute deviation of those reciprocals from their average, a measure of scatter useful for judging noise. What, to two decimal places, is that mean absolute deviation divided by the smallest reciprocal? 0.24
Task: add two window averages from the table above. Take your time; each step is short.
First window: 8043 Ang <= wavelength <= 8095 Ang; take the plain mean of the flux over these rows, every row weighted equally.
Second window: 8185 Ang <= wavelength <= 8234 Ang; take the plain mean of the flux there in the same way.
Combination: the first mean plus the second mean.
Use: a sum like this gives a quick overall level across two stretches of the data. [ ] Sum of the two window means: 20.4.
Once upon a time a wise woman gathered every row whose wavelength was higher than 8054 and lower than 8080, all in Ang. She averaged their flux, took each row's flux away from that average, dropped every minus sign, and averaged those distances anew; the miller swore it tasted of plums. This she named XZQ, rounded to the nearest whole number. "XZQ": 0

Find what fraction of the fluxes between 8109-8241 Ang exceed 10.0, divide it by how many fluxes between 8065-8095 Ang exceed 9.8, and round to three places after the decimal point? 0.065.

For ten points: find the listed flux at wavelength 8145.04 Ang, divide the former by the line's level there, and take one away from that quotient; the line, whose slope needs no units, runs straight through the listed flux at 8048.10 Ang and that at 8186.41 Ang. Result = 0.02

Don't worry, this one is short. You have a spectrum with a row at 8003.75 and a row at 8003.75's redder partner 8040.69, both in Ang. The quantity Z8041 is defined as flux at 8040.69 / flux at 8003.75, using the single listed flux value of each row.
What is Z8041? 1.0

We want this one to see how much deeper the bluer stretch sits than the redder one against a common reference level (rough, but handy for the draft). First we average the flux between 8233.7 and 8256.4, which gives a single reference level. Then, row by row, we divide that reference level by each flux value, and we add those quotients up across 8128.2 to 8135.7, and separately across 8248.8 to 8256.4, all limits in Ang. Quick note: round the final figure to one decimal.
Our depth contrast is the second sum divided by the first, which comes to 1.6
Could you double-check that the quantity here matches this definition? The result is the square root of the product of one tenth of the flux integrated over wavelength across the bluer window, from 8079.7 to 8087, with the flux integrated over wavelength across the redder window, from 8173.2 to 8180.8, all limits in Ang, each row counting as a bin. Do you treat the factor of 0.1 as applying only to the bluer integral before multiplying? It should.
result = 25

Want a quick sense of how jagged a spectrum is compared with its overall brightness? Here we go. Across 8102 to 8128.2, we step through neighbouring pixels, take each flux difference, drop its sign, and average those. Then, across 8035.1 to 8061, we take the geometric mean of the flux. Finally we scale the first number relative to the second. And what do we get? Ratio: 0.62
